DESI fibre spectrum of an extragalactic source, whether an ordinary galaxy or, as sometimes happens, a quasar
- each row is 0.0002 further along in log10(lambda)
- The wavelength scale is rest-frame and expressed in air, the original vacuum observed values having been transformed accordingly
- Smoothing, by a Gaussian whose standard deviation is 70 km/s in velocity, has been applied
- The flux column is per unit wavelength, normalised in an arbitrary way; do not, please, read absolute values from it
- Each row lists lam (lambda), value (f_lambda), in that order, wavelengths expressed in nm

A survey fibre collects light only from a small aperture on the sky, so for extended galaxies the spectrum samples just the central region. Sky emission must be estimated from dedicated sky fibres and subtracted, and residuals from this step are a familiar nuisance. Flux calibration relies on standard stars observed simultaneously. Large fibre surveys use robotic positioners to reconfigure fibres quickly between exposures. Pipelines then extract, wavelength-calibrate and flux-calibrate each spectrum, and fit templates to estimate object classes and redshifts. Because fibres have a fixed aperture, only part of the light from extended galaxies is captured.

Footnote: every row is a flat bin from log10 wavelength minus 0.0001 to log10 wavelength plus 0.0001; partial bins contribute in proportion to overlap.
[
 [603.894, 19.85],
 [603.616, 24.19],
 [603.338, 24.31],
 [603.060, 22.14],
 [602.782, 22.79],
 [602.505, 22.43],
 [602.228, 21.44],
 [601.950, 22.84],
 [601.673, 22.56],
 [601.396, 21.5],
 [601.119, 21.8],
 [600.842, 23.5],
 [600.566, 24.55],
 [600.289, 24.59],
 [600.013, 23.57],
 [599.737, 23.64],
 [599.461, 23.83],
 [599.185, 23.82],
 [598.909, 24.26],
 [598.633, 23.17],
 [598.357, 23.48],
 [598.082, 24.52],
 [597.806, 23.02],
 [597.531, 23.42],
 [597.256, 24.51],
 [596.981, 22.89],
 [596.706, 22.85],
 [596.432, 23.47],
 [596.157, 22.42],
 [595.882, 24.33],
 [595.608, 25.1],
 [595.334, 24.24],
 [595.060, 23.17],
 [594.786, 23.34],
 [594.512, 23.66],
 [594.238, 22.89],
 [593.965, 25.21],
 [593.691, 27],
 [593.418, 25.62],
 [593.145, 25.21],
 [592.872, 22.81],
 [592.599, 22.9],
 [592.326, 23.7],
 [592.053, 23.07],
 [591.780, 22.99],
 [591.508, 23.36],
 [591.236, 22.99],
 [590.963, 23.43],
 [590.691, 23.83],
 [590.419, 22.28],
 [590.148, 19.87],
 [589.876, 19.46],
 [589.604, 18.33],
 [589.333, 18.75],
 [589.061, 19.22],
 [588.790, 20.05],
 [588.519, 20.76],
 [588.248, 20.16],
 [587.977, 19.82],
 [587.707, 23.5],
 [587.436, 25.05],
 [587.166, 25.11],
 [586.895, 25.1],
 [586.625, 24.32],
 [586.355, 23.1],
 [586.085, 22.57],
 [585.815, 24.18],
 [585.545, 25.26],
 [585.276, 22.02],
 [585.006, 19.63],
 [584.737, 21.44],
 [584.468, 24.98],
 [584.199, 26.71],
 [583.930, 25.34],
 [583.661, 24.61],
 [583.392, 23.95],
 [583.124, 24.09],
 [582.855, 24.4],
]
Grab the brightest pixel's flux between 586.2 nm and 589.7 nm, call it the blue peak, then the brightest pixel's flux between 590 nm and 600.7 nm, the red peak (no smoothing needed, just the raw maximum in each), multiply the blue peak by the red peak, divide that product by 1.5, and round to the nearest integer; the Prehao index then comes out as 452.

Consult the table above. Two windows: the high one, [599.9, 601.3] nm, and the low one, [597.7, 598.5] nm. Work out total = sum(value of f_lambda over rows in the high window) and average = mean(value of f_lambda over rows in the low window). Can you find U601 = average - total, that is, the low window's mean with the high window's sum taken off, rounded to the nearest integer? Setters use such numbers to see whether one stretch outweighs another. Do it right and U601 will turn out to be -94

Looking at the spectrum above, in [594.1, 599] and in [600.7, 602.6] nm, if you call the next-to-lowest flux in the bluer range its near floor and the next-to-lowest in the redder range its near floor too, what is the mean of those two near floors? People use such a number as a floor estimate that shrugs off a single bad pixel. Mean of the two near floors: 22.2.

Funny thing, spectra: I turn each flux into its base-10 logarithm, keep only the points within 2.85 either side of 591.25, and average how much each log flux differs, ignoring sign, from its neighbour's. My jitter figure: 0.017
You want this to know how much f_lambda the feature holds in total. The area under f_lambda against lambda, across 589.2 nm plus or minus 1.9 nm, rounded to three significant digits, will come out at 79.9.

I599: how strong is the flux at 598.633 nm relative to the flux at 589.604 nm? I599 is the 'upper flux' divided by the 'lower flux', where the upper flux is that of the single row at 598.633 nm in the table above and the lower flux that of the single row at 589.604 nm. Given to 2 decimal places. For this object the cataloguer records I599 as 1.26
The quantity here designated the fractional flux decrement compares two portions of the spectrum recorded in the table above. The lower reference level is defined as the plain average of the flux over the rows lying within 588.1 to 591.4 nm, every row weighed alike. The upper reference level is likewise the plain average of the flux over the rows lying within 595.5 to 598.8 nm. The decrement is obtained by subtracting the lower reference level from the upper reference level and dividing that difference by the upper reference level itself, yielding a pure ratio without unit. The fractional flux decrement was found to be 0.12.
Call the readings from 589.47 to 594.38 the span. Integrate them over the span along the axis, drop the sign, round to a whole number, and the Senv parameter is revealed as 113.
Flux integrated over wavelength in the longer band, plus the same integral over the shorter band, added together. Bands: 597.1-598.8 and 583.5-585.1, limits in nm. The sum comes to 78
